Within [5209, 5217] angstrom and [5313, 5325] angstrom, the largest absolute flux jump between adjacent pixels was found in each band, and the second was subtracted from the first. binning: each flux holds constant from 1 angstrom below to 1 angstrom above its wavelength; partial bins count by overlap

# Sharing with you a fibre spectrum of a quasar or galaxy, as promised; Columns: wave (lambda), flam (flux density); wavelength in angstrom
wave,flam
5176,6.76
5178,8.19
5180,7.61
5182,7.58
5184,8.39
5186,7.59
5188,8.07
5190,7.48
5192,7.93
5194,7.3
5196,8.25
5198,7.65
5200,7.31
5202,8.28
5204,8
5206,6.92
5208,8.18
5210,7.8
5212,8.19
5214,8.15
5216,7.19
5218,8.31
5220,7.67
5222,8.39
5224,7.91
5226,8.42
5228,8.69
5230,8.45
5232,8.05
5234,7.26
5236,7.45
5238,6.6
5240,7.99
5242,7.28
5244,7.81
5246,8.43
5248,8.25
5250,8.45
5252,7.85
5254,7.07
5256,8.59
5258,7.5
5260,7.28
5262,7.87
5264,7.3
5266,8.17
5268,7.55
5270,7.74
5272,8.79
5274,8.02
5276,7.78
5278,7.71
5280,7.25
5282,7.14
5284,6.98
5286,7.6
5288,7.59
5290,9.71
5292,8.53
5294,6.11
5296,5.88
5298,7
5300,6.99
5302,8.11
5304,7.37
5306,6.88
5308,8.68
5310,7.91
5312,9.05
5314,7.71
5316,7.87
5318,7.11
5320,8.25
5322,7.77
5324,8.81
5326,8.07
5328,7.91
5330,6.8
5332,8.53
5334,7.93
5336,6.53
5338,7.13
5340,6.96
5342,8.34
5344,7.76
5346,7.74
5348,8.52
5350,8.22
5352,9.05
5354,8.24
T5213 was -0.18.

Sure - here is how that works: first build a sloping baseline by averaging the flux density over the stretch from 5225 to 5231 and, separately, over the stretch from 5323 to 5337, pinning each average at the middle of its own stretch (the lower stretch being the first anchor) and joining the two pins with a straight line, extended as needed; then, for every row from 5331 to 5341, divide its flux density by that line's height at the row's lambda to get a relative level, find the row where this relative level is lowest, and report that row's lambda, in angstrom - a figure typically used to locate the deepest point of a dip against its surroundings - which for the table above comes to 5336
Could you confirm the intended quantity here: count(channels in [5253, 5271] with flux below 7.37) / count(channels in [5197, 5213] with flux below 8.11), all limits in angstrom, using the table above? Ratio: 0.60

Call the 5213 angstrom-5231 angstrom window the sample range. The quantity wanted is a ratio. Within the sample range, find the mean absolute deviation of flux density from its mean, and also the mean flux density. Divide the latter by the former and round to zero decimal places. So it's 23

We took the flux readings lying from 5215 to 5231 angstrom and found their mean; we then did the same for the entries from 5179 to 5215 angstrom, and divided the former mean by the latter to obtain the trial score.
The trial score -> 1.04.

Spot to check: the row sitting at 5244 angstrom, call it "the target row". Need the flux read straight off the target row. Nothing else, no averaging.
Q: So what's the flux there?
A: 7.81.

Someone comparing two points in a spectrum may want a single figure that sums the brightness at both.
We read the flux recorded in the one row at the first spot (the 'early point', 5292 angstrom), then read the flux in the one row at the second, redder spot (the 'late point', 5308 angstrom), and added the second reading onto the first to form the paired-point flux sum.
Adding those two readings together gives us 17.2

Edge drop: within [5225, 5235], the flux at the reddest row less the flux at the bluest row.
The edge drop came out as -1.2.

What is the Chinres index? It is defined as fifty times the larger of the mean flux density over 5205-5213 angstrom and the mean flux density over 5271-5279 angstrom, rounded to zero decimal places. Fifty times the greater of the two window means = 404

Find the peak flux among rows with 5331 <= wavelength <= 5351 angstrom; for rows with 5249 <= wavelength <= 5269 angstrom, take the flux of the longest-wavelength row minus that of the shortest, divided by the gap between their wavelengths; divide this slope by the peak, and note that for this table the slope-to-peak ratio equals -0.006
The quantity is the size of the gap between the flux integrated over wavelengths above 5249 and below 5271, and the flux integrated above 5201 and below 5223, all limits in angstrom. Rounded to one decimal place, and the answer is 3.4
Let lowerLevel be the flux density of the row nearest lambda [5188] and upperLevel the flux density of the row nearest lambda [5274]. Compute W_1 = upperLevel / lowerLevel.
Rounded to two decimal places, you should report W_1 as 0.99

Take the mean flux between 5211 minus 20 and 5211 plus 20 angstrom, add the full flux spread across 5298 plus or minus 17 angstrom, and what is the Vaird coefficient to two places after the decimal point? 11.78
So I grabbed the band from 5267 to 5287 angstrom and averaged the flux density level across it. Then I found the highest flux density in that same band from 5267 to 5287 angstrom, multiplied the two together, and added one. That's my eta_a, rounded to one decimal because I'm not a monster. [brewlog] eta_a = 68.3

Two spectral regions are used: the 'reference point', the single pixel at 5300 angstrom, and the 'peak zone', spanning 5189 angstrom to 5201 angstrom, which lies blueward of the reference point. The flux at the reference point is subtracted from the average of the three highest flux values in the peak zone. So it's 1.0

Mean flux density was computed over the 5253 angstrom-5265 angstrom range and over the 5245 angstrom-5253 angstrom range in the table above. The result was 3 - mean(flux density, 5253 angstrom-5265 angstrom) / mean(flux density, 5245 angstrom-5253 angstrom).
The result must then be 2.08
